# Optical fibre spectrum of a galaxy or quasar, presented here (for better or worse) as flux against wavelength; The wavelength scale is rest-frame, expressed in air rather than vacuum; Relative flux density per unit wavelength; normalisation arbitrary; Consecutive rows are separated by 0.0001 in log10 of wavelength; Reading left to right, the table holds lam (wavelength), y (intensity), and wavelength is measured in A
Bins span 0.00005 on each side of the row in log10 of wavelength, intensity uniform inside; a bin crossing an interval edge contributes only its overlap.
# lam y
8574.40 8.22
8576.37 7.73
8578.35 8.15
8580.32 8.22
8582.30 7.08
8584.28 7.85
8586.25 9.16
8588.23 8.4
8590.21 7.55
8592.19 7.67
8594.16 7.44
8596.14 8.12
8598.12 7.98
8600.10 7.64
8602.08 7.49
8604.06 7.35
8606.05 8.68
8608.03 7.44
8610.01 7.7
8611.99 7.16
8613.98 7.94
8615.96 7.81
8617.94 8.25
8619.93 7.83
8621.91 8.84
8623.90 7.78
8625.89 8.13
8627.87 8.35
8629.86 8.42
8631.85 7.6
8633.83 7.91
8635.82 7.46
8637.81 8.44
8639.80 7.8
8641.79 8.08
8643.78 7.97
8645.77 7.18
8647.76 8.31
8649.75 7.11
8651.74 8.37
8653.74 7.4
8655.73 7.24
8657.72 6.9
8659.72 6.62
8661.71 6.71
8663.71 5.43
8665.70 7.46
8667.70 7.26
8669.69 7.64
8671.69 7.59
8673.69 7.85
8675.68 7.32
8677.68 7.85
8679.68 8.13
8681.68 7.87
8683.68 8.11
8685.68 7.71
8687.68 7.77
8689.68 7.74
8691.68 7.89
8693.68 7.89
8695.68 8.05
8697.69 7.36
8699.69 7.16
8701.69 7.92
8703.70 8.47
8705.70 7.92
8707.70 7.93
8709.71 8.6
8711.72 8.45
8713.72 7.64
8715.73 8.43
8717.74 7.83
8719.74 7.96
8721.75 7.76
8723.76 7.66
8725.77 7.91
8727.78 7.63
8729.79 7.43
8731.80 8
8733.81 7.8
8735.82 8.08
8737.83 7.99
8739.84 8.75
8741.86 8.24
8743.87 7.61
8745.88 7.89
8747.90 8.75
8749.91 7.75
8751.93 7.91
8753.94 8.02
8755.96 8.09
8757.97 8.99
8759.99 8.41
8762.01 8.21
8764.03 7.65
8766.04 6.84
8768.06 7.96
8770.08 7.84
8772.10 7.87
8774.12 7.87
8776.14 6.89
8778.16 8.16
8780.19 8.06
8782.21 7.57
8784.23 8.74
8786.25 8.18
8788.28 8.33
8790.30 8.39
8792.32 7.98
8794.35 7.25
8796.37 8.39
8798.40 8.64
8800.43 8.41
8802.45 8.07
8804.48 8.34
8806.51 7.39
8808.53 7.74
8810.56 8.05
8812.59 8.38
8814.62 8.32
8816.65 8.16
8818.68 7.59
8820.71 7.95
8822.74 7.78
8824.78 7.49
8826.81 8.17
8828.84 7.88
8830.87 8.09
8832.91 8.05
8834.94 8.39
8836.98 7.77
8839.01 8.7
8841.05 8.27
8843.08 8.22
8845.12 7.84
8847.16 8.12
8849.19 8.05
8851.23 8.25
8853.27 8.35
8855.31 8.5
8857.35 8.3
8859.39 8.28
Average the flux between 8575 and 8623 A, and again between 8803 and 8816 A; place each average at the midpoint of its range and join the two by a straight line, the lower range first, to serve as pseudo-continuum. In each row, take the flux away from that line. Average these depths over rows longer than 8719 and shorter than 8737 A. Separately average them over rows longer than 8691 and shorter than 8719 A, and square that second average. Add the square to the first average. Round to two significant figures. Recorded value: 0.18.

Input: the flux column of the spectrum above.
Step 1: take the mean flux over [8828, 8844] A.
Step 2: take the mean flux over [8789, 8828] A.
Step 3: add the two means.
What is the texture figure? 16.2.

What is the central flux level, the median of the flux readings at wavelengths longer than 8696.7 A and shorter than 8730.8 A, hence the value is 7.91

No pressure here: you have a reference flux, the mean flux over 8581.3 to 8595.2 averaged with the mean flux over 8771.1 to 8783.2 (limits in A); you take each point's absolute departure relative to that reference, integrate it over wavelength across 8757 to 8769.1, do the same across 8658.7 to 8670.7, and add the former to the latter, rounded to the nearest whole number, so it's 18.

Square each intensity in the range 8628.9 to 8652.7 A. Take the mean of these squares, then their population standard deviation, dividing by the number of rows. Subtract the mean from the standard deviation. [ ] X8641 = -55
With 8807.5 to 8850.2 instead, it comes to -60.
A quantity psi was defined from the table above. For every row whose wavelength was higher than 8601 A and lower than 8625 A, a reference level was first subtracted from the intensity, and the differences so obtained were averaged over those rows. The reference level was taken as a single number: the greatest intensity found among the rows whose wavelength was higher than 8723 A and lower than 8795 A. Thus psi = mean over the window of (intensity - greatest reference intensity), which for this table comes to -1.13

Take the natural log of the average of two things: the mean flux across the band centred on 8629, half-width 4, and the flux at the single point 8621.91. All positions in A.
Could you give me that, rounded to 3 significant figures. 2.14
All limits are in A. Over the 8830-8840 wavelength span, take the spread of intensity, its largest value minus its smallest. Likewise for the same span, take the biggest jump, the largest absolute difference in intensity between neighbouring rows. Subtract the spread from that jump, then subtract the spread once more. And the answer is -0.93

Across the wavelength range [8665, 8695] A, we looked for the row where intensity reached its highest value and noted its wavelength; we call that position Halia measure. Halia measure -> 8679.68 A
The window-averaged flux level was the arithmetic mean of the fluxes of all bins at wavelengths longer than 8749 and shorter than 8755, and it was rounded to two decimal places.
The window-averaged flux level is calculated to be 7.89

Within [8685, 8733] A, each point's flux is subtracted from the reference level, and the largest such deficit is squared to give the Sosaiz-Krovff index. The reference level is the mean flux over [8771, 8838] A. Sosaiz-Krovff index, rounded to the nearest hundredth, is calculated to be 0.72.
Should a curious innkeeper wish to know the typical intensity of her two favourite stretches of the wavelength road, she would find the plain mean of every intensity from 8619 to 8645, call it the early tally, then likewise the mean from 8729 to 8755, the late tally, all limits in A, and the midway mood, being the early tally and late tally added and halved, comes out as 8.03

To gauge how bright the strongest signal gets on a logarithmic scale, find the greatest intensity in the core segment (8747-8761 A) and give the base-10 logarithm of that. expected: 0.954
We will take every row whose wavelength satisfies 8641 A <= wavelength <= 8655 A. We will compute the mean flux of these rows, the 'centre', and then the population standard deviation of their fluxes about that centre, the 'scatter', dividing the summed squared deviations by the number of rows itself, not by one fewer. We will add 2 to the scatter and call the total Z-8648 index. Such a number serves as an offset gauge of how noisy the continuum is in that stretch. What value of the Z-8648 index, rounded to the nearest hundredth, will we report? 2.49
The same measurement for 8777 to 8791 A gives 2.33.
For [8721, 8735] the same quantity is 2.18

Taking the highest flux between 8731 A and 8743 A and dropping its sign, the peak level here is 8.75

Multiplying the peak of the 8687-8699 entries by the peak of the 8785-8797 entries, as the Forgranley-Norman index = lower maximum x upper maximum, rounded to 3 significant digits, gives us 67.5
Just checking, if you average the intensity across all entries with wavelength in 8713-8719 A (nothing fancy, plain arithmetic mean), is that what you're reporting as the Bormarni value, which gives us 8.0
